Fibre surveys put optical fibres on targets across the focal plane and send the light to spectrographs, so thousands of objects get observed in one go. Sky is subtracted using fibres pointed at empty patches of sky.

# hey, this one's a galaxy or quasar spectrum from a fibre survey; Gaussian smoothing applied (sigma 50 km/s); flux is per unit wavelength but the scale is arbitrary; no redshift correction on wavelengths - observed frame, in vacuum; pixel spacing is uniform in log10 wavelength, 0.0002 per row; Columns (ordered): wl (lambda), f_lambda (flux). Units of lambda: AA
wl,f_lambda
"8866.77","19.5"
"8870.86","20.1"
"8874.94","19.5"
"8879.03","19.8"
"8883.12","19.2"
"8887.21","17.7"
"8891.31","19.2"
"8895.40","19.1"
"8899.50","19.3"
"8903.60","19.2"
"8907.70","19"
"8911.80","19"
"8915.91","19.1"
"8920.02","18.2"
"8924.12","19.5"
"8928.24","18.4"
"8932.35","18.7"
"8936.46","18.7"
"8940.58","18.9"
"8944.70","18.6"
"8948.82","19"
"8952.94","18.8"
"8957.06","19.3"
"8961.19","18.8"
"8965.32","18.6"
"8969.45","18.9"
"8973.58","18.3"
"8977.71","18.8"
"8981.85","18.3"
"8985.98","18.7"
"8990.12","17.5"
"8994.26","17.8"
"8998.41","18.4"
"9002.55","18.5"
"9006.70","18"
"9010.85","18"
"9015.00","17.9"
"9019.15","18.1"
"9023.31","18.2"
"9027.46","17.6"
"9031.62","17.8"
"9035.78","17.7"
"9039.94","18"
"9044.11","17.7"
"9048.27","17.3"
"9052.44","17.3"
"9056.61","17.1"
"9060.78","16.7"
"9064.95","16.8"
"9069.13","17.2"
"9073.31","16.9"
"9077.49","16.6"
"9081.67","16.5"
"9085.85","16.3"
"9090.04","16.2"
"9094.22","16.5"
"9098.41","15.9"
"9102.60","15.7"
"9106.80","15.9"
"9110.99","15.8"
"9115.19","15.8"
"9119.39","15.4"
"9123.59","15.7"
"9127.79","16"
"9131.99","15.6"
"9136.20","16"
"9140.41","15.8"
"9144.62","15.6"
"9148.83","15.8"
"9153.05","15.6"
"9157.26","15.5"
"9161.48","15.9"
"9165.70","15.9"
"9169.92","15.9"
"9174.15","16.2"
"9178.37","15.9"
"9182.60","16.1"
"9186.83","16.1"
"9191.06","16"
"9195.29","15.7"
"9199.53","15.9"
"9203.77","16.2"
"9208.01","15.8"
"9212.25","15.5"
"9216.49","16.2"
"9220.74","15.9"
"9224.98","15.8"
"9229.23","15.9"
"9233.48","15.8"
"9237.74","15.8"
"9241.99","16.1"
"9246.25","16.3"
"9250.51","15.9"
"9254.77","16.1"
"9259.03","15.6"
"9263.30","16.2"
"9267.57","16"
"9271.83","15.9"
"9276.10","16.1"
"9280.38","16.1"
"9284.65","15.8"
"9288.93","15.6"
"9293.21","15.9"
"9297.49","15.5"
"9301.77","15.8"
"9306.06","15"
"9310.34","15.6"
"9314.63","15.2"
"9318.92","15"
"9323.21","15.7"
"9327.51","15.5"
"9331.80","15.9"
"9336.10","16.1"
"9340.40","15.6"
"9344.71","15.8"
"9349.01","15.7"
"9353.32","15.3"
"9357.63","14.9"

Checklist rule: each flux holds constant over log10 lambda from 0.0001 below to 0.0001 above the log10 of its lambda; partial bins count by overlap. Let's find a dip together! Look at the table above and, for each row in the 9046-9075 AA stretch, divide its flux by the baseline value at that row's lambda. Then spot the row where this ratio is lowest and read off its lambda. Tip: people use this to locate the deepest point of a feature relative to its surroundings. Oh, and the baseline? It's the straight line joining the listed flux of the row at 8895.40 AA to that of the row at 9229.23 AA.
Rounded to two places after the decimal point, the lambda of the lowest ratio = 9060.78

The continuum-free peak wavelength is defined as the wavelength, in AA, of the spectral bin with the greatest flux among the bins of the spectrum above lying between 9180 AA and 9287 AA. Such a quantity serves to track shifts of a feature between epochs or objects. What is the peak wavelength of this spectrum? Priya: 9246.25 AA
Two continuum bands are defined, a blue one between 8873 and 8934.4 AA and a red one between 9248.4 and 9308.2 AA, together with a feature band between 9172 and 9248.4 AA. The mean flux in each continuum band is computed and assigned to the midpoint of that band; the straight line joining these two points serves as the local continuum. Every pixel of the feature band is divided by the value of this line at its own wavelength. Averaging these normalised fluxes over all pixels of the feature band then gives 0.97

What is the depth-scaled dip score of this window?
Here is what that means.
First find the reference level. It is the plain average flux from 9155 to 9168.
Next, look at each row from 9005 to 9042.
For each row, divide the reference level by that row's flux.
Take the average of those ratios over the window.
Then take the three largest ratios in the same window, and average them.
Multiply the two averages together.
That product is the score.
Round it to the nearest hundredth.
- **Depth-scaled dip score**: 0.78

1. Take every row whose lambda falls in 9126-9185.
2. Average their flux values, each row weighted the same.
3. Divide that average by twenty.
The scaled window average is 0.792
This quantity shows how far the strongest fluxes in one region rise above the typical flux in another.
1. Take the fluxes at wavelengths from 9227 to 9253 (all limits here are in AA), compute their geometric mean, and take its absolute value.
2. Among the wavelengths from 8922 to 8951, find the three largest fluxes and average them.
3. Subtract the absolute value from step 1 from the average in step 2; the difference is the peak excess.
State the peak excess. 3.2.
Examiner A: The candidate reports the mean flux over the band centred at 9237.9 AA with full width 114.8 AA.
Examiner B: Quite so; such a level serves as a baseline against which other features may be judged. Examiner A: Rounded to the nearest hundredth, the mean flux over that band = 15.94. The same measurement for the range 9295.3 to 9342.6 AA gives 15.54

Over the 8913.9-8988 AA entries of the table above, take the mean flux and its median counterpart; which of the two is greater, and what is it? 18.8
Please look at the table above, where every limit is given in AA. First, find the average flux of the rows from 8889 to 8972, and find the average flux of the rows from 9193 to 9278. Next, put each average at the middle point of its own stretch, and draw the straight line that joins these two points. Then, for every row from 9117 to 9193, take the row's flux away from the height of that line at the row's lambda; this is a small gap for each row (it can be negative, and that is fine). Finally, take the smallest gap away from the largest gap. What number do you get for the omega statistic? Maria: 1.4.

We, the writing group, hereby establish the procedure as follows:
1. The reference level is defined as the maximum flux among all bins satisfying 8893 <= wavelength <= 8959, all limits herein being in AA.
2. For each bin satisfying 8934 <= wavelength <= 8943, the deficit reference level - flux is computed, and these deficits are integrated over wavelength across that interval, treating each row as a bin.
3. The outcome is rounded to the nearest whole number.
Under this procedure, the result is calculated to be 6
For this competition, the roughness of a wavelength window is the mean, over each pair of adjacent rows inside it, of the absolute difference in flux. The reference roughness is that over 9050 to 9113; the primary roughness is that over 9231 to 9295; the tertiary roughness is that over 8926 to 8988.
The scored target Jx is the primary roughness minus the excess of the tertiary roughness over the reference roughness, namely 0.150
